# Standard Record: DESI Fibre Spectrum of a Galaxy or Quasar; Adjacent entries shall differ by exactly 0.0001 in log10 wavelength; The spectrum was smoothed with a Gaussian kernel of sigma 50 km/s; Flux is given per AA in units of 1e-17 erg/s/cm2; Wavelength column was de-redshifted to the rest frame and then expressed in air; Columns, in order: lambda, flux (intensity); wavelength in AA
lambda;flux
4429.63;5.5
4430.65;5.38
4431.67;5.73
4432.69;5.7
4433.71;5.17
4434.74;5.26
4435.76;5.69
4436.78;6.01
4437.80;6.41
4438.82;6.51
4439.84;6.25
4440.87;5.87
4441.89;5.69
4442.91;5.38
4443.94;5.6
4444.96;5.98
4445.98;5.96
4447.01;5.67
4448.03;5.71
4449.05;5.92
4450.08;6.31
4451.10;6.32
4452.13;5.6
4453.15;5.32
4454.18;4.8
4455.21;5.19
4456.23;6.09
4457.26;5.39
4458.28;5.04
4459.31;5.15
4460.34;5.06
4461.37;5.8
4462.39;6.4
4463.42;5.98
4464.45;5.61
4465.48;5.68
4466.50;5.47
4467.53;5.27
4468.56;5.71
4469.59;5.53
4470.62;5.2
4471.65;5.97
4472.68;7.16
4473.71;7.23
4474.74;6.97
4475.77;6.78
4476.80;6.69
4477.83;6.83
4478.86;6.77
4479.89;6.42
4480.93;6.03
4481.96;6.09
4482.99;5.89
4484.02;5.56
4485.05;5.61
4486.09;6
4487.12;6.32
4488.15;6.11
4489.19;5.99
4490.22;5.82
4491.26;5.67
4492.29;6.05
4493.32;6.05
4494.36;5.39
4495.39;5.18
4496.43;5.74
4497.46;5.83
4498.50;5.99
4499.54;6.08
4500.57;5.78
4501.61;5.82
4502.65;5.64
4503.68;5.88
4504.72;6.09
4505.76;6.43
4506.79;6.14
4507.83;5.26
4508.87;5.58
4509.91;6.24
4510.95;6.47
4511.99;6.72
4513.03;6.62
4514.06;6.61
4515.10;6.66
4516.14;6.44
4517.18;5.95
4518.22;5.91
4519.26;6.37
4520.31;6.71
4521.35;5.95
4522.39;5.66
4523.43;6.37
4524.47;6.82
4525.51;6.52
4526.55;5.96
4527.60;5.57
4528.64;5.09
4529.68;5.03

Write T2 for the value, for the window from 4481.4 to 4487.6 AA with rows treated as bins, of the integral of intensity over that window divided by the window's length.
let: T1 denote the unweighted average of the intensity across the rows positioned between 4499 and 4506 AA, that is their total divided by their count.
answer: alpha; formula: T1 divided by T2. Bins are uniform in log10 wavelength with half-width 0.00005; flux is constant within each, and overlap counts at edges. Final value 1.01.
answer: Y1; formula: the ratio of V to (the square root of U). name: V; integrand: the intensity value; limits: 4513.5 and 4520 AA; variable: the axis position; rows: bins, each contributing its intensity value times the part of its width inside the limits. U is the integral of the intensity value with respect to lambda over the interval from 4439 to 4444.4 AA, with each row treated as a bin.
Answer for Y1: 7.4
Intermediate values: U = 31.3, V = 41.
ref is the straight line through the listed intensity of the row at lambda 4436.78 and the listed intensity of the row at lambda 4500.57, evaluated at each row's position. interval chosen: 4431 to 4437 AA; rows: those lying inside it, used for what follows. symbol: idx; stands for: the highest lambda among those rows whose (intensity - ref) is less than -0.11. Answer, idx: 4435.76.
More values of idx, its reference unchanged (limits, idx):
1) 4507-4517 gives 4508.87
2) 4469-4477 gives 4470.62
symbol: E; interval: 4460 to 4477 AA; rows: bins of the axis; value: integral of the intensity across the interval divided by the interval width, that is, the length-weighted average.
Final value 6.03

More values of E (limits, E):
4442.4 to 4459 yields 5.64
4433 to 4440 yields 5.88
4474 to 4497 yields 6.10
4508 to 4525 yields 6.30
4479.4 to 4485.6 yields 5.93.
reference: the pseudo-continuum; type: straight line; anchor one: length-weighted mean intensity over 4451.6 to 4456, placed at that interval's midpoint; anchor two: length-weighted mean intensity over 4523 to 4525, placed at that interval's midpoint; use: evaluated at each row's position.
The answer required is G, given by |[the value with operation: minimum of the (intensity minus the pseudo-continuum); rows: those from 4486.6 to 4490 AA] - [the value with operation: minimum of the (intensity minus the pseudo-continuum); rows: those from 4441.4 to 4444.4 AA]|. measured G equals 0.27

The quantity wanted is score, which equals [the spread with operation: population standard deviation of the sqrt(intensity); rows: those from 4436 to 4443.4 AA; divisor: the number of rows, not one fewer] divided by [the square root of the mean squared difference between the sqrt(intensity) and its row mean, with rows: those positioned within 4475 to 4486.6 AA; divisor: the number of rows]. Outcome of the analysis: 0.8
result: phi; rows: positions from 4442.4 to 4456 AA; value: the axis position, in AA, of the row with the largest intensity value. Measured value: 4451.10 AA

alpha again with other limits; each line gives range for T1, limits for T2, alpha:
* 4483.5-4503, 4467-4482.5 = 0.92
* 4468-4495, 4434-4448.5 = 1.05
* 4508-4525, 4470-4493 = 1.01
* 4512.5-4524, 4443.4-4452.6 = 1.07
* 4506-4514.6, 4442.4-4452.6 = 1.06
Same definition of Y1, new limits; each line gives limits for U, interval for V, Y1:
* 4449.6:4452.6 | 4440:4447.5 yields 10.1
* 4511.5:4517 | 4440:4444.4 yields 4.2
